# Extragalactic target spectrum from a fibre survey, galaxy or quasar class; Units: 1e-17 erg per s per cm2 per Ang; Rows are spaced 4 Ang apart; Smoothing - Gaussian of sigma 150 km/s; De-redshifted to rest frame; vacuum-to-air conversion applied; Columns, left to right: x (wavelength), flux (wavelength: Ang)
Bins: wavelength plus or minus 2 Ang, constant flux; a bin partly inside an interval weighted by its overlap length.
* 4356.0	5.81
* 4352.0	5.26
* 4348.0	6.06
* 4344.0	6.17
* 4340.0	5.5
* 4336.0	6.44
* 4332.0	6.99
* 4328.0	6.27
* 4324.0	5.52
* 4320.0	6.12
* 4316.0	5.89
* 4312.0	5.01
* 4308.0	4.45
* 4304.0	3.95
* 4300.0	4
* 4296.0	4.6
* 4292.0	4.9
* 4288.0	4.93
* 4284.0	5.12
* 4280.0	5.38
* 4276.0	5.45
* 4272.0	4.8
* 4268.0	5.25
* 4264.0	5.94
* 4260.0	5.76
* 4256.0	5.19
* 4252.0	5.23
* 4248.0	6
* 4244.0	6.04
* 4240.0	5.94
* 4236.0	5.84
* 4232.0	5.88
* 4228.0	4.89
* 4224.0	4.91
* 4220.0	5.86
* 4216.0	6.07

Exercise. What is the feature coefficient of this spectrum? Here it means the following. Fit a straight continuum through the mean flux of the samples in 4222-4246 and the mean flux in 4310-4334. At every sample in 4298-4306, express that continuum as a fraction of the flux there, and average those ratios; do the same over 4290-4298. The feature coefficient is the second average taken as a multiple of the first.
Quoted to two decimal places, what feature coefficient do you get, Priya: 0.83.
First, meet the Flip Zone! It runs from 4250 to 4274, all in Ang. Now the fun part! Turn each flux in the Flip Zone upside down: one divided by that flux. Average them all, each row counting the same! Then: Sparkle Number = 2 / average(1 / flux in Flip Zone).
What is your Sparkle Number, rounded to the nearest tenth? 10.7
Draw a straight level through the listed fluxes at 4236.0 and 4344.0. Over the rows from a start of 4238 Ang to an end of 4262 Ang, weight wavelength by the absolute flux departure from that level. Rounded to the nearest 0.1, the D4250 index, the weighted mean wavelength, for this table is 4252.6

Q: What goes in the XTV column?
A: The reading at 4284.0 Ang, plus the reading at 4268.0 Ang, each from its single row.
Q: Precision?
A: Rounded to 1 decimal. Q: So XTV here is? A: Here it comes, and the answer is 10.4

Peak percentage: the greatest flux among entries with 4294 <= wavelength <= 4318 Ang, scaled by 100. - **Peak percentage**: 589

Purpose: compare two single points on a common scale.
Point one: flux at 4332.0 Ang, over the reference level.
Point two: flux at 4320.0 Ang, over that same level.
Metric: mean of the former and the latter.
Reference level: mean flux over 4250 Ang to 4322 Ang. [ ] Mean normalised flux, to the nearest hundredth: 1.28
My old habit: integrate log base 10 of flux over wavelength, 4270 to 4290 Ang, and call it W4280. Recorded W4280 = 14.2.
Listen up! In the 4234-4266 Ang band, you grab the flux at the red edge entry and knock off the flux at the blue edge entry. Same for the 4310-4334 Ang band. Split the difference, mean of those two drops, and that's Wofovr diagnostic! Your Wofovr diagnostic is 1.0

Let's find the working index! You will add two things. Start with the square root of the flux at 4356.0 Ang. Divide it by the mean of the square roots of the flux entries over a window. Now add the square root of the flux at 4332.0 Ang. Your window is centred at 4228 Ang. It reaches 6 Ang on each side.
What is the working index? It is 3.70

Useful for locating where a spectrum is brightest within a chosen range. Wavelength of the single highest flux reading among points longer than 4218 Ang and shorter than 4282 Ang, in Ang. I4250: 4244.0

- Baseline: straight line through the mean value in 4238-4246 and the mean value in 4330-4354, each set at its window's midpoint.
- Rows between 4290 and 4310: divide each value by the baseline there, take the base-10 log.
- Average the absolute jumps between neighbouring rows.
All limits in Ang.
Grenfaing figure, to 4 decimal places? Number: 0.0365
